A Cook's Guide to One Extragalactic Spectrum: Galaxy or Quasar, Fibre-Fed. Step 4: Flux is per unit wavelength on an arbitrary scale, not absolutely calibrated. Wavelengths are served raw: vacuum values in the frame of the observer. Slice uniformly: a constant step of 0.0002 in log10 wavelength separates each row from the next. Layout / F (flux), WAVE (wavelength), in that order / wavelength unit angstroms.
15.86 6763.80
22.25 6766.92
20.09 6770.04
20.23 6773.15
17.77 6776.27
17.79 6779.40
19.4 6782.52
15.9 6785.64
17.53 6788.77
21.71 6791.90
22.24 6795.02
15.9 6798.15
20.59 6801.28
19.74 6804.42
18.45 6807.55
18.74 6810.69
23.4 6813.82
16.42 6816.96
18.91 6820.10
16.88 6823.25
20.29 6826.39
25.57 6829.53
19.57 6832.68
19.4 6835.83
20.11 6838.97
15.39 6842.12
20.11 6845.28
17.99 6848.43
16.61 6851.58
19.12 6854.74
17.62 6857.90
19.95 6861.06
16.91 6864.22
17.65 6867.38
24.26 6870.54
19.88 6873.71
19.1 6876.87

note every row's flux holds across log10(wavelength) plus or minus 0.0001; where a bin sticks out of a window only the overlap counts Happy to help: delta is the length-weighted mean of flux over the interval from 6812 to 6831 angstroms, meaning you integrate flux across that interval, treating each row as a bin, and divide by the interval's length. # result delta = 20.2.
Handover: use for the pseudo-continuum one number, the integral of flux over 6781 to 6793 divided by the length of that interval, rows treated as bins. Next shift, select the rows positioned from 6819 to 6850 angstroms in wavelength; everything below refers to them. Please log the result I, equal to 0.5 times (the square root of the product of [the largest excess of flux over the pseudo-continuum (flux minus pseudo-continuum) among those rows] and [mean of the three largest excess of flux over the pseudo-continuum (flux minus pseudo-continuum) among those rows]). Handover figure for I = 2.5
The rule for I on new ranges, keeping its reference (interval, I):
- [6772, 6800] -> 1.6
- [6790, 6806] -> 1.7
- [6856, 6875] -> 2.0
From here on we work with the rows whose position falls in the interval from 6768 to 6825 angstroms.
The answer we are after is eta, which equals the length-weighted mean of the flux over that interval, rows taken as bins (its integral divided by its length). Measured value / 19.0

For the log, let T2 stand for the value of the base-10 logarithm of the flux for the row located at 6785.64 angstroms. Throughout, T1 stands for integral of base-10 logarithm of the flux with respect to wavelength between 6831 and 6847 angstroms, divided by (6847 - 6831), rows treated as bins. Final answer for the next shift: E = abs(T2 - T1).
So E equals 0.074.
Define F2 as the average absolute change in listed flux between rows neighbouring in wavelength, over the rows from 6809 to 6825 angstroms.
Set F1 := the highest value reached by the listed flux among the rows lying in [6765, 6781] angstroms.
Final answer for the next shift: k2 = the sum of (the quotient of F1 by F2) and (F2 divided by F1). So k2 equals 5.7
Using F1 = 22.25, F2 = 4.0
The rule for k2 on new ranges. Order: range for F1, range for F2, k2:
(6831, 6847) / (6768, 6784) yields 19.1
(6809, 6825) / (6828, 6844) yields 8.2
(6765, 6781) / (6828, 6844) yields 7.8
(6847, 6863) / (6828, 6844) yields 7.0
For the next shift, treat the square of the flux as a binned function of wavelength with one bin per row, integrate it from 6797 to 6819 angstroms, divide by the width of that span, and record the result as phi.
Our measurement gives 370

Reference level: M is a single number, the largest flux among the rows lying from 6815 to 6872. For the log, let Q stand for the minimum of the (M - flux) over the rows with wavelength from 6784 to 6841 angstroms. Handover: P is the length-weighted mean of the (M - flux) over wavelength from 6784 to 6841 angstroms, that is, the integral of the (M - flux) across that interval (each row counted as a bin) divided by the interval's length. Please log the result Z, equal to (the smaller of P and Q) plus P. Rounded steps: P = 6.1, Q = 0.0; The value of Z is 6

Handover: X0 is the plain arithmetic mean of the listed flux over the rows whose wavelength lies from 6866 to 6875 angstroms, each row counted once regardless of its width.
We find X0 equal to 20.6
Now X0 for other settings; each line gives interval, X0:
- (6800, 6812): 19.4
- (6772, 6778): 19.0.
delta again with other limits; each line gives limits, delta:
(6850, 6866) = 18.0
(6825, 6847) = 20.0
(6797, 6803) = 18.4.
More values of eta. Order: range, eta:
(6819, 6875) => 19.2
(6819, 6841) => 20.0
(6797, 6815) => 19.5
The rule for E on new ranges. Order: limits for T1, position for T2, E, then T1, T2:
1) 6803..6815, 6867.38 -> 0.053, 1.30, 1.25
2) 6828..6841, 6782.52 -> 0.030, 1.32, 1.29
